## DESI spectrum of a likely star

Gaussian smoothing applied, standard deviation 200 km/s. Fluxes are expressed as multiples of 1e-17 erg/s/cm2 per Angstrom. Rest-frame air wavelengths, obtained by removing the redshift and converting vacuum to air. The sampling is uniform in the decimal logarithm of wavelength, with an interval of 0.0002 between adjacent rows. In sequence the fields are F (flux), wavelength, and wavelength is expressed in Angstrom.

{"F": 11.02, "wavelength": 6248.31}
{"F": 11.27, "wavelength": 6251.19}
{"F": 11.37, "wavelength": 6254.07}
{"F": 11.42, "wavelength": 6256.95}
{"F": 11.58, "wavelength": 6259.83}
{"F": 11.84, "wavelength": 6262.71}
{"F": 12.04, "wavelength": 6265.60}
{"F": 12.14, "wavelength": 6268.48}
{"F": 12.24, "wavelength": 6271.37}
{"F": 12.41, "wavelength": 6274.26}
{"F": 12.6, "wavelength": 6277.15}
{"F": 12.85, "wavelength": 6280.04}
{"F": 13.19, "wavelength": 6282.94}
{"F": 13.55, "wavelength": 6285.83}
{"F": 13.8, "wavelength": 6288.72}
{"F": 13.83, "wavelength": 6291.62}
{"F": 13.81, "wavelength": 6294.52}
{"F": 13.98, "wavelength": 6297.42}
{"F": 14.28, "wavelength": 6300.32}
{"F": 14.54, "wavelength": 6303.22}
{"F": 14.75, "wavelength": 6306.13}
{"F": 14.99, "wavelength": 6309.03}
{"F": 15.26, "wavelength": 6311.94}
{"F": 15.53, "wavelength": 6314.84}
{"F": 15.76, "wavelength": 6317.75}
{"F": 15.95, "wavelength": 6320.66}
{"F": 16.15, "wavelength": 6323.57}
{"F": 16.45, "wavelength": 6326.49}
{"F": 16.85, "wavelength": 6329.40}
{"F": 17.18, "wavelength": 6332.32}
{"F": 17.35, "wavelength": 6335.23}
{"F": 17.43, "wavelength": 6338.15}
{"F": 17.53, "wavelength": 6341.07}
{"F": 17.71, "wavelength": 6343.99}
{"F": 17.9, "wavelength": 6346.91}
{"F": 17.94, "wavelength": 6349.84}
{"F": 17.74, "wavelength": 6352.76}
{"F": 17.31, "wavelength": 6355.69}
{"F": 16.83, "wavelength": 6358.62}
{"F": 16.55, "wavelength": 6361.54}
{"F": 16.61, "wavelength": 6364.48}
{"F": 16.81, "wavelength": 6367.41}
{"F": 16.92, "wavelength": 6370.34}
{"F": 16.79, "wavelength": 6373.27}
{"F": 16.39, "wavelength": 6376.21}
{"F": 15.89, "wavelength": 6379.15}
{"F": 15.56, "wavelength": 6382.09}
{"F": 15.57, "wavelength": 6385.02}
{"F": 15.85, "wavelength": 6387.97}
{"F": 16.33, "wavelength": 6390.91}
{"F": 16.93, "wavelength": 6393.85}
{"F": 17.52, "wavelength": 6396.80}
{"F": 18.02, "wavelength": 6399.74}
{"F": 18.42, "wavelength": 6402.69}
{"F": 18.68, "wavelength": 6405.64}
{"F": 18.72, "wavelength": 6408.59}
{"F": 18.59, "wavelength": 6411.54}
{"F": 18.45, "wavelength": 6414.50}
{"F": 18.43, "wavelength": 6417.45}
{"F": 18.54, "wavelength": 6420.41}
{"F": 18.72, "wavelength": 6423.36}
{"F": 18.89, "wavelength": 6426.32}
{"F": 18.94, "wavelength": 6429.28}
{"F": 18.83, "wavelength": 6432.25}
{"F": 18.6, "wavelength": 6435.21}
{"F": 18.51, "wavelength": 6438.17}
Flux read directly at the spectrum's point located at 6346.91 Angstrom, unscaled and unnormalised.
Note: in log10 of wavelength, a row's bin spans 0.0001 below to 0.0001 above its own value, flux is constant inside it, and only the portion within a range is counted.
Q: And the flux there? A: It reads 17.9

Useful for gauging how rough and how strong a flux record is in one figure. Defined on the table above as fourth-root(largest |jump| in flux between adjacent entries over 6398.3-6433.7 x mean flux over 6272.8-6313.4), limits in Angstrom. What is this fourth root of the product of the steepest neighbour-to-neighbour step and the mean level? 1.53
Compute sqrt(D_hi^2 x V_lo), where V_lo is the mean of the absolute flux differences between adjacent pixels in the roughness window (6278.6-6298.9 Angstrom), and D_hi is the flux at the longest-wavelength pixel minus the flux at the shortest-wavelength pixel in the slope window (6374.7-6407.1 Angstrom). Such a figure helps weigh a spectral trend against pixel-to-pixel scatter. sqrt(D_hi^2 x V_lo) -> 1.01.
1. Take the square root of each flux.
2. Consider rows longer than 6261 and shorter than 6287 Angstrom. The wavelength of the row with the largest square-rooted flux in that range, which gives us 6285.83 Angstrom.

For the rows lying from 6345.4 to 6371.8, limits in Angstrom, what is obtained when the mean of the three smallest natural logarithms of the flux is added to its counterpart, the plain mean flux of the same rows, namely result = 20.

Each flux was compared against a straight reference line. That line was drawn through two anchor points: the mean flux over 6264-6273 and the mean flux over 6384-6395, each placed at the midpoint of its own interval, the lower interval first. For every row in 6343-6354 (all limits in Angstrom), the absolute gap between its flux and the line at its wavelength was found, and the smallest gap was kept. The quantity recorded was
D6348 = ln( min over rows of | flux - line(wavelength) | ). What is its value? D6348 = 1.0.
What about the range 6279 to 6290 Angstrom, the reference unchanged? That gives -1.1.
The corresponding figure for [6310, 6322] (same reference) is 0.5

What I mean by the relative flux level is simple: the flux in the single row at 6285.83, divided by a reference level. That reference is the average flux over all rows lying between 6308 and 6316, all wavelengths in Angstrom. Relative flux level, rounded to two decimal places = 0.89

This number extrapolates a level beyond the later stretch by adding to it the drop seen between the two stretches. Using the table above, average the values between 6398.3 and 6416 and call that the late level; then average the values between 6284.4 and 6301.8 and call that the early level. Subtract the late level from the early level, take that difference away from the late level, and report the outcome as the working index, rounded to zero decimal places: 23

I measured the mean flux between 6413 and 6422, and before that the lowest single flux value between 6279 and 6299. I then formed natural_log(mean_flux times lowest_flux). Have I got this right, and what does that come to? 5.47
